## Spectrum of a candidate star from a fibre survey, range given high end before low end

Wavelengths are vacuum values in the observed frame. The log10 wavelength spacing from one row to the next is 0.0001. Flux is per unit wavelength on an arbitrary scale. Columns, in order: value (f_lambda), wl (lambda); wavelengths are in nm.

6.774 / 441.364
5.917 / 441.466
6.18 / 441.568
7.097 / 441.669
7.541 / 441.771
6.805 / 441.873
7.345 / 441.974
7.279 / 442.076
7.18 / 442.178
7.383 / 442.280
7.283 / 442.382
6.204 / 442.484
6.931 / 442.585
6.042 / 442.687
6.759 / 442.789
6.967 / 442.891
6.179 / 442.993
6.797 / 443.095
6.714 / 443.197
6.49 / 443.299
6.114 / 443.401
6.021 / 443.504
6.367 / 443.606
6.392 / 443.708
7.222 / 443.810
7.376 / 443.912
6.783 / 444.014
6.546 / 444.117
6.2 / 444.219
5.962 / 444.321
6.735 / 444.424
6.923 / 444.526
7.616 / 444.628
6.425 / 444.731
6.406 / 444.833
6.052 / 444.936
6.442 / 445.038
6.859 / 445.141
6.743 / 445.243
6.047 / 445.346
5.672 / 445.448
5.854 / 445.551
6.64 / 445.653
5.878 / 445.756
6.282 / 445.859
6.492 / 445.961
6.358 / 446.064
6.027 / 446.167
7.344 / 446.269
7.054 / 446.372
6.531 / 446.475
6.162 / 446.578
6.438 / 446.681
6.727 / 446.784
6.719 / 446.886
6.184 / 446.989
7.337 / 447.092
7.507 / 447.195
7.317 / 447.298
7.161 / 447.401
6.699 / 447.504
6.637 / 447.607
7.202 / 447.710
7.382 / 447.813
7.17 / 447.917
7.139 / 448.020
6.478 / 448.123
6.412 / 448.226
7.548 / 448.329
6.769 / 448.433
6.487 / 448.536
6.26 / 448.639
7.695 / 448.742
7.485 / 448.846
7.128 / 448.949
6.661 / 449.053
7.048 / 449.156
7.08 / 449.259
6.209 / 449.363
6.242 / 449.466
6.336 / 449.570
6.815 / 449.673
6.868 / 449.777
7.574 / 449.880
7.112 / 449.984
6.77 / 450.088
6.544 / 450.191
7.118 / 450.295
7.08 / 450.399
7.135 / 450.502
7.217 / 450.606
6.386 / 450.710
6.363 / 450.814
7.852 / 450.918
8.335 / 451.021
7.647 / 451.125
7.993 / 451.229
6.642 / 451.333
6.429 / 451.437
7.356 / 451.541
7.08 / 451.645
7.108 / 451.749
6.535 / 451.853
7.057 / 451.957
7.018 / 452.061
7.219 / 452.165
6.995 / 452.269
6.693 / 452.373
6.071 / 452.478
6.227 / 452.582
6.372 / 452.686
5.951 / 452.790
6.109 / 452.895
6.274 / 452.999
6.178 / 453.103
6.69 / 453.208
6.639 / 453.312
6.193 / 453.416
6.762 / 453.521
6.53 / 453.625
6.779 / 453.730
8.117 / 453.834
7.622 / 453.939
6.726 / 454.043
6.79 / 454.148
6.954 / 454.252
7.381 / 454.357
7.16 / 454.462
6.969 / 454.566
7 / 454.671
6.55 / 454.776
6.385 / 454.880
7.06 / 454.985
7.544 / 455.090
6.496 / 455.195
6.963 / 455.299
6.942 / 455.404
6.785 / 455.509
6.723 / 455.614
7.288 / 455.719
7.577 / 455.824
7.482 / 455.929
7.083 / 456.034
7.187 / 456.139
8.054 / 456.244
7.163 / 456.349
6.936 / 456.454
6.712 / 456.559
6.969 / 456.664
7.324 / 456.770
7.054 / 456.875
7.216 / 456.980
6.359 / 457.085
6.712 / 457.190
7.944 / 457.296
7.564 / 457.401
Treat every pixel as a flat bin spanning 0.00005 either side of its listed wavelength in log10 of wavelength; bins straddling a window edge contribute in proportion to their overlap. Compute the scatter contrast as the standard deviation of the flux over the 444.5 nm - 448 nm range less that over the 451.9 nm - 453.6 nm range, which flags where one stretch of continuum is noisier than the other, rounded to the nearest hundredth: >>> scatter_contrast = 0.12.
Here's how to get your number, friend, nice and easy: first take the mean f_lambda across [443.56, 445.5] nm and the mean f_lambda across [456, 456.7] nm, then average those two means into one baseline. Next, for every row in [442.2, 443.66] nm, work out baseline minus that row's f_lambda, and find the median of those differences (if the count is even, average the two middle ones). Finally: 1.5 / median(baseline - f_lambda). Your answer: 6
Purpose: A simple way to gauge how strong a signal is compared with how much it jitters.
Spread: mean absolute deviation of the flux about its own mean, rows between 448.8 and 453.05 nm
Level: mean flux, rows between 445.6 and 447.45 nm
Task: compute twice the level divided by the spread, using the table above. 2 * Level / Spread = 30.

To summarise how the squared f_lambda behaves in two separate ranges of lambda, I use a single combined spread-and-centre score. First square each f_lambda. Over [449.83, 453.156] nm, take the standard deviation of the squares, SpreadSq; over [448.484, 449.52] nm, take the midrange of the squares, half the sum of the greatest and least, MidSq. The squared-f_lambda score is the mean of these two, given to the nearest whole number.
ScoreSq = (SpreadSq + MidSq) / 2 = 29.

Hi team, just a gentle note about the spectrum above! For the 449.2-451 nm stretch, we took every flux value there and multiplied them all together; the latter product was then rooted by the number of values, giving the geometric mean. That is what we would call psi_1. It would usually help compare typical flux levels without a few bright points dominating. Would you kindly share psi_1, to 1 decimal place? 6.8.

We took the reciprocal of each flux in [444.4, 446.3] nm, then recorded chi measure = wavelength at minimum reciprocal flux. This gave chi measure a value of 444.628 nm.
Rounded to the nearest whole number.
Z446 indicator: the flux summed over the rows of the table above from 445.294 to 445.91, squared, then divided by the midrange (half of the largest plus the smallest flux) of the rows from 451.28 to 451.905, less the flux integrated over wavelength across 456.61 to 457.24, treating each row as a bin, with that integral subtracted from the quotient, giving 188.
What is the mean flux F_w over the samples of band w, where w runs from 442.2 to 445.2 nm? 6.6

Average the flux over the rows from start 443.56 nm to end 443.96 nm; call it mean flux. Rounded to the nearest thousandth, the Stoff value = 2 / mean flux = 0.292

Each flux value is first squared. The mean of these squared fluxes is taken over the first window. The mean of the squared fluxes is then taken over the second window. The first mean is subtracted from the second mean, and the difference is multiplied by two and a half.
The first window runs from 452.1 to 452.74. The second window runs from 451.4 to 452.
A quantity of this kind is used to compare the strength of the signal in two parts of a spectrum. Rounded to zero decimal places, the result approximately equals 11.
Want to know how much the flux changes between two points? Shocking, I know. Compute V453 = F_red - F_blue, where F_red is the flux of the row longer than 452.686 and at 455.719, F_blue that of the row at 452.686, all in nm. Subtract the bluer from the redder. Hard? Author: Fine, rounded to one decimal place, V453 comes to 0.9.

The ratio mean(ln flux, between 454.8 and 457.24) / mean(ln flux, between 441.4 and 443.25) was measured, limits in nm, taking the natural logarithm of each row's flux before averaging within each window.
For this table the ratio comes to 1.018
